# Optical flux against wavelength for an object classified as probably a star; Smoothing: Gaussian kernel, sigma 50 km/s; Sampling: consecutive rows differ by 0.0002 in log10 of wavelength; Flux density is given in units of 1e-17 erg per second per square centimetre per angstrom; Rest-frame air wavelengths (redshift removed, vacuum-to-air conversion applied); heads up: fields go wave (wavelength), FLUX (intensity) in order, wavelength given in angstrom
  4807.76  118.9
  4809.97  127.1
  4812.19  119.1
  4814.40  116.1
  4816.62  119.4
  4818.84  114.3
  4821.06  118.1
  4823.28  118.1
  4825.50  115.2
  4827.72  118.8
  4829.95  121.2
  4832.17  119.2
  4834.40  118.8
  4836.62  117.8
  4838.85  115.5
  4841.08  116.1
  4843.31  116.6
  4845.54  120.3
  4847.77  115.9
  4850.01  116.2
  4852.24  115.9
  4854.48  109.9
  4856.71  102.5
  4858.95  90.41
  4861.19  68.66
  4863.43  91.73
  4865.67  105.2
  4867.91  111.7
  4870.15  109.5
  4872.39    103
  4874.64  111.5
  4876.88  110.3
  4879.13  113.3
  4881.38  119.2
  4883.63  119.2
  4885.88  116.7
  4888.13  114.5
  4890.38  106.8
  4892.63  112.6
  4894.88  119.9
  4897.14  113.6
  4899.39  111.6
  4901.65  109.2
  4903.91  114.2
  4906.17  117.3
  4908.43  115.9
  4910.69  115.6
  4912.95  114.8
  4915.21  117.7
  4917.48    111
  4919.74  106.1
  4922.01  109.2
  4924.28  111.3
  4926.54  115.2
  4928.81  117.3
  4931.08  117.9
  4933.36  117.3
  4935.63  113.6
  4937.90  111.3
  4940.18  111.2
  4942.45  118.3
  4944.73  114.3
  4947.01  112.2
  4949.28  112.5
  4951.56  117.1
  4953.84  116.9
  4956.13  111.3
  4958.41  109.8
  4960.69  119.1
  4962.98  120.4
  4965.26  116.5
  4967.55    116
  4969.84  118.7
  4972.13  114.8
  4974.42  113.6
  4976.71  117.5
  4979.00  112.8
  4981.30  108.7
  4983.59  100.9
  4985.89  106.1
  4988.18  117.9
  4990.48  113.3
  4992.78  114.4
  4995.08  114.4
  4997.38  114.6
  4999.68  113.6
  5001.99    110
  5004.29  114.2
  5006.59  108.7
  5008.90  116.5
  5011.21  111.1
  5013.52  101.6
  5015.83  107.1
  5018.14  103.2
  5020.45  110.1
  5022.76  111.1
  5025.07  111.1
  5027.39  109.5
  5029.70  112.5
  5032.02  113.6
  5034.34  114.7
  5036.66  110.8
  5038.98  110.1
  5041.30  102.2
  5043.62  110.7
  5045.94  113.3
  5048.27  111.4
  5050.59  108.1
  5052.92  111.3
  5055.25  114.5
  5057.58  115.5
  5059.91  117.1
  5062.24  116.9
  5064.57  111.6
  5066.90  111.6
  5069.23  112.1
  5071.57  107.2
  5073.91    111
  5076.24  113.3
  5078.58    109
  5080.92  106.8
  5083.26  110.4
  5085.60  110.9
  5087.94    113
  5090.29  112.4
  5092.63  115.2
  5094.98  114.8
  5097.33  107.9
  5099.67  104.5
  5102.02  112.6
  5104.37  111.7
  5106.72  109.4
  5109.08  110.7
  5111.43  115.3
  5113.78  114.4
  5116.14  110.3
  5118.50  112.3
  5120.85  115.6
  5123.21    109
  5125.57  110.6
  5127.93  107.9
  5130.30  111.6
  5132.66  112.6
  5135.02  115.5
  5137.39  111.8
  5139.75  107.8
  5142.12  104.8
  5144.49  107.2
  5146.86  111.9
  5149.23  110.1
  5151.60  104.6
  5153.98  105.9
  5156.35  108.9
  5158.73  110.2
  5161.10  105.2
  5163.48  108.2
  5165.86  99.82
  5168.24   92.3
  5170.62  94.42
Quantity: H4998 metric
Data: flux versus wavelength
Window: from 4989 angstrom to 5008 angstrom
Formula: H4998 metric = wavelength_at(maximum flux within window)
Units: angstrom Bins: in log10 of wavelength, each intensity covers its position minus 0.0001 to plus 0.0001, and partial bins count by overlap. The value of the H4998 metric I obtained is 4997.38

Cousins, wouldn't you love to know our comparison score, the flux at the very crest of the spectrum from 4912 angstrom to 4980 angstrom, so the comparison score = 120.4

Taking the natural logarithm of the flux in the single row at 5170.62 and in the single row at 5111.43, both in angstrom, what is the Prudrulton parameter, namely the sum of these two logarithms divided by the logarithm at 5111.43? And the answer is 1.96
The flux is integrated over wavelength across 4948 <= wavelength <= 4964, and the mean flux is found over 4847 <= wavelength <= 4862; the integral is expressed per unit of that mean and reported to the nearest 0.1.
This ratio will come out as 17.9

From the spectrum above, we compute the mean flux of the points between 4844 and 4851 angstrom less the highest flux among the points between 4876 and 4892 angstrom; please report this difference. -2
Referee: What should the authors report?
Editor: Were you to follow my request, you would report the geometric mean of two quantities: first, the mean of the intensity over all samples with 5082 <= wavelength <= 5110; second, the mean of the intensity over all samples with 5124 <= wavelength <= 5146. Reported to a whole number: 111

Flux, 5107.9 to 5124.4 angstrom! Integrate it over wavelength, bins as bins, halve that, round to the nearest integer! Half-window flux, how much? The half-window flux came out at 928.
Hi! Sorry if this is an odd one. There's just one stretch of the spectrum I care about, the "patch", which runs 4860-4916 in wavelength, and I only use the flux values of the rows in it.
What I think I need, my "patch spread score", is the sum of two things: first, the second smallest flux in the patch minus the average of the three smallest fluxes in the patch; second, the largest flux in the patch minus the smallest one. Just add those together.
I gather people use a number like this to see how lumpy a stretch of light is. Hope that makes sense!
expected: 55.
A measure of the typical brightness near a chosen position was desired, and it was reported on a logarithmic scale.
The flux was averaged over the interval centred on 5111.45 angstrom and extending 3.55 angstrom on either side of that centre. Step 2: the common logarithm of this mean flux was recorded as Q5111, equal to 2.05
